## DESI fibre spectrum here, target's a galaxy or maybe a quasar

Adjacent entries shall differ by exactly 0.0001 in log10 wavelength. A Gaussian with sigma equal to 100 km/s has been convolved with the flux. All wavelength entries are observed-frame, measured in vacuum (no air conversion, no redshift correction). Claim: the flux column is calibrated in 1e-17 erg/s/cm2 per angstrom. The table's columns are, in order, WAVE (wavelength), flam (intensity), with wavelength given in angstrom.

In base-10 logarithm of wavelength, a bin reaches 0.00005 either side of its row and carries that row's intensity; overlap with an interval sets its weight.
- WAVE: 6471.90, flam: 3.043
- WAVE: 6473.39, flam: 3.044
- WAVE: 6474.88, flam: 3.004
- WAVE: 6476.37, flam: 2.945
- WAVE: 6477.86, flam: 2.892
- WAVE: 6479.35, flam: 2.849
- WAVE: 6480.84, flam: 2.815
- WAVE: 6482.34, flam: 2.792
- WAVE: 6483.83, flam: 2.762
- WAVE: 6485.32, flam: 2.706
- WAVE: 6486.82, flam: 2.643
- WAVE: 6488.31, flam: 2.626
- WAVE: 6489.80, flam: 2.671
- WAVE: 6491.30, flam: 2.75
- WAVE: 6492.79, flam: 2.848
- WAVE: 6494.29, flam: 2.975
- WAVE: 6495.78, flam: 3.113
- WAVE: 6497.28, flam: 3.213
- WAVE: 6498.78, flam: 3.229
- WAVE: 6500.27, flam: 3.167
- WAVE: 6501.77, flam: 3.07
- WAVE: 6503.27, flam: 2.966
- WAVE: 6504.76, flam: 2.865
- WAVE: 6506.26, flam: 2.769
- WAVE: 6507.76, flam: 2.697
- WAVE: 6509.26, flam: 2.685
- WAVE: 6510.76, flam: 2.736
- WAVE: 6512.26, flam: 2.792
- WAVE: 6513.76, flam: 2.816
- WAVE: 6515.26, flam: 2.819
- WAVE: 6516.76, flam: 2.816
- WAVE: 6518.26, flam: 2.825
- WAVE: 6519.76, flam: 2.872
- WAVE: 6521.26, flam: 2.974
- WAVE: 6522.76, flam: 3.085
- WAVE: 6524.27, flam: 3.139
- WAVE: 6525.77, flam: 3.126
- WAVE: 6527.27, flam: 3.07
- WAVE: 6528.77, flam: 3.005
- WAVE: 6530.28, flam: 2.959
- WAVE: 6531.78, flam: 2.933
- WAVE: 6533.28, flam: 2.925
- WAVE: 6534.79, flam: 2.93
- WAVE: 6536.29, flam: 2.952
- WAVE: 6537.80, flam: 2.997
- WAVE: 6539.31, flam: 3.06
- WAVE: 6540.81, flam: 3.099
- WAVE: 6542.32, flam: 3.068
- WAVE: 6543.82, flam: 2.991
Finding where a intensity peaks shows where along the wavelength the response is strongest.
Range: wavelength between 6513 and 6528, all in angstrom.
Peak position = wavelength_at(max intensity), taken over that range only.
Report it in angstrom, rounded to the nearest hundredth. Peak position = 6524.27 angstrom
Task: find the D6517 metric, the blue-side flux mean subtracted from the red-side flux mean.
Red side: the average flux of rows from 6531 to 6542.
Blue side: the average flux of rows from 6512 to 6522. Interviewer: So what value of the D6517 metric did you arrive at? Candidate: 0.14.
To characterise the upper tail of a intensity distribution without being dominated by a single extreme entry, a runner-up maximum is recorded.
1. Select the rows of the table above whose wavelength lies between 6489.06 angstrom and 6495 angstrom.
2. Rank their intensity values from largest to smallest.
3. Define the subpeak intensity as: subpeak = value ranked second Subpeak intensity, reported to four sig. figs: 2.848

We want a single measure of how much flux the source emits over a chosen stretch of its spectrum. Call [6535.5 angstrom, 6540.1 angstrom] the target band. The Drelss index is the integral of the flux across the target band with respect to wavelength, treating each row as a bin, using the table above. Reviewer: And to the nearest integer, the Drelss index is 14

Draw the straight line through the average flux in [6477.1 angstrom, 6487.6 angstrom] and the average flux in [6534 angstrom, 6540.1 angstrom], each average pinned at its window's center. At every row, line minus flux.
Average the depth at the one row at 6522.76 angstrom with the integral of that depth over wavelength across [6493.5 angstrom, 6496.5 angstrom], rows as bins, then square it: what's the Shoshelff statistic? 0.16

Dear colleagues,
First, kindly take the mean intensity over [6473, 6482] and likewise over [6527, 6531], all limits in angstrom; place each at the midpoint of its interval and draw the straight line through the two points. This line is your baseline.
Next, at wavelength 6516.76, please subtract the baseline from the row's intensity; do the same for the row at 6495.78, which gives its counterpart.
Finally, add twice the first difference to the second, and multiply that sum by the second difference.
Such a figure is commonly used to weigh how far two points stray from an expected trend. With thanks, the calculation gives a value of -0.03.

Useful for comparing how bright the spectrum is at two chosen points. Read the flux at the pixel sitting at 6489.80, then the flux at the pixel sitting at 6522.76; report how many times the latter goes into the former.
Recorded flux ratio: 0.87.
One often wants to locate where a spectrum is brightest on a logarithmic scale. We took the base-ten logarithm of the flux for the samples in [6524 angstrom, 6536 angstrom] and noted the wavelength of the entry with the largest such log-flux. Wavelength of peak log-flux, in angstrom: 6524.27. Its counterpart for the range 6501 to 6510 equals 6501.77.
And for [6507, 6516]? 6515.26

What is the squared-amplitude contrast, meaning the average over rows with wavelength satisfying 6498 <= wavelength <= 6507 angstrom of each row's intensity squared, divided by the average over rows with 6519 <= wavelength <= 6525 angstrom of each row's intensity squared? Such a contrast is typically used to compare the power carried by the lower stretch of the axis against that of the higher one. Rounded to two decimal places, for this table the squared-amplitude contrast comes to 1.00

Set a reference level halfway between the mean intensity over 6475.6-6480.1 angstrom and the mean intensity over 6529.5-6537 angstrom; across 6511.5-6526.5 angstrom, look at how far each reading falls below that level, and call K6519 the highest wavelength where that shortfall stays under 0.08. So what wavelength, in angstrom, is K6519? 6525.77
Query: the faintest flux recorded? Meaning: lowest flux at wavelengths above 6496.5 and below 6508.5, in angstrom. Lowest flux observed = 2.697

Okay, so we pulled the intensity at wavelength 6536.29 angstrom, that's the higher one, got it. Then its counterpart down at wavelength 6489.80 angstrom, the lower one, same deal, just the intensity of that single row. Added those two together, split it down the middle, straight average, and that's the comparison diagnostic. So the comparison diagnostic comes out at 2.81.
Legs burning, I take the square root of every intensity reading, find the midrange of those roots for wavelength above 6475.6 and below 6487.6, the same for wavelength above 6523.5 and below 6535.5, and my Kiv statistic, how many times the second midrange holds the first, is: 1.04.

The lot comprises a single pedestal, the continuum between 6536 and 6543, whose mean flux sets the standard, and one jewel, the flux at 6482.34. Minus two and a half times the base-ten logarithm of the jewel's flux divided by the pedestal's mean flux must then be 0.091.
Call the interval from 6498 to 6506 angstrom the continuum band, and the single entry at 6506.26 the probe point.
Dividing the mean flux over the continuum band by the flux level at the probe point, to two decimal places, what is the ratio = 1.10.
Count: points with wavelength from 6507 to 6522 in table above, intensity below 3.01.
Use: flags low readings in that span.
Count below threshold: 10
